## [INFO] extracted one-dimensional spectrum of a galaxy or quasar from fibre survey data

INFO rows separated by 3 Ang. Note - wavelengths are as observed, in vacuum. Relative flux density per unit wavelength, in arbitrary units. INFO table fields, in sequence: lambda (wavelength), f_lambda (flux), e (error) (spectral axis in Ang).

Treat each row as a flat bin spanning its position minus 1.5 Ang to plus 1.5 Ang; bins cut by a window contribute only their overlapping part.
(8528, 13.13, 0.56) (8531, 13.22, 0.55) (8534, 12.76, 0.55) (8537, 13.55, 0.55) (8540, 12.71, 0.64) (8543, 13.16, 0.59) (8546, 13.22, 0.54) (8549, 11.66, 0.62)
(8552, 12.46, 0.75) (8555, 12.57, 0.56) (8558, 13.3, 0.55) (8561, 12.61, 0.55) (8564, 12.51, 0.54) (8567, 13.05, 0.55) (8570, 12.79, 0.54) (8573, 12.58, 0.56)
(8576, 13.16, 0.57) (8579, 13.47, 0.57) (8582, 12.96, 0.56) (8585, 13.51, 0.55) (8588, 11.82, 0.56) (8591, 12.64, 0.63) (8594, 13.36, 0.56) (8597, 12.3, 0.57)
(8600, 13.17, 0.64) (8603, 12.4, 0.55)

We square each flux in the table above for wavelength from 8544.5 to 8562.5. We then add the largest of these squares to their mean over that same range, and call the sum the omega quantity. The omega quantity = 337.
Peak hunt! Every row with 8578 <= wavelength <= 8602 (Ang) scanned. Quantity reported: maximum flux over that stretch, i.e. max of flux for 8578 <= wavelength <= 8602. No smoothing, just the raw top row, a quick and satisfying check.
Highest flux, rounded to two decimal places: 13.51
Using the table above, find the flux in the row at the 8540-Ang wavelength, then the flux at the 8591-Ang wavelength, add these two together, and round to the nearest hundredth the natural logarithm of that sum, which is 3.23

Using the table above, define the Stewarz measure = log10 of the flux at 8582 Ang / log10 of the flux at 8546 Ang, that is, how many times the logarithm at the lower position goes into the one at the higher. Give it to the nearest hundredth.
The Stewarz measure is 0.99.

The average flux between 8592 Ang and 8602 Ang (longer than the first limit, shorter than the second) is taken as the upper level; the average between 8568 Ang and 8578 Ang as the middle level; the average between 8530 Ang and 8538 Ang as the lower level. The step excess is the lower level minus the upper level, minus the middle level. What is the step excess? -12.6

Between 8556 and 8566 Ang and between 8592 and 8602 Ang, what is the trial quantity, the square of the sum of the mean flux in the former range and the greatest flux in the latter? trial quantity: 685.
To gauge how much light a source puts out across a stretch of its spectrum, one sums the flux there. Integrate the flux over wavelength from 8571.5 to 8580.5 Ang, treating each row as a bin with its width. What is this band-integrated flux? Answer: 118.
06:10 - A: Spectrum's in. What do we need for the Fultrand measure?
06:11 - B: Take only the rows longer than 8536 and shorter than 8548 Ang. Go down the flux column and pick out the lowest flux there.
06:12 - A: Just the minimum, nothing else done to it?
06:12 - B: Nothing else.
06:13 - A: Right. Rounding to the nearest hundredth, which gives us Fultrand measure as 12.71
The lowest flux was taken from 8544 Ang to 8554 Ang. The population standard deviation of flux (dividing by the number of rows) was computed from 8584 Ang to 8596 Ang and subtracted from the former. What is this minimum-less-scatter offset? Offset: 11.0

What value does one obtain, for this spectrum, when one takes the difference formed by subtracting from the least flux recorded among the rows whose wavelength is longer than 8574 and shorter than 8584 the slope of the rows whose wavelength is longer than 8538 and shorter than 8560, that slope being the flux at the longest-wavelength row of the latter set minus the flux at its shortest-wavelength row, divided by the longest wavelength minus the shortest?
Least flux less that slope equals 12.9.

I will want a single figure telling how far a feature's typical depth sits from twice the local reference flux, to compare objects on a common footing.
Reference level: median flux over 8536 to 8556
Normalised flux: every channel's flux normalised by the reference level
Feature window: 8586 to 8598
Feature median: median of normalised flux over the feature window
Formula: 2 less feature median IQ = 1.02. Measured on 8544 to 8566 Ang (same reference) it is 1.01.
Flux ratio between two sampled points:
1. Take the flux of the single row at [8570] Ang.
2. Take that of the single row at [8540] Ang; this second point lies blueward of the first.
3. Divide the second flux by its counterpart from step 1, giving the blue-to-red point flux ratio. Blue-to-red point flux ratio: 0.994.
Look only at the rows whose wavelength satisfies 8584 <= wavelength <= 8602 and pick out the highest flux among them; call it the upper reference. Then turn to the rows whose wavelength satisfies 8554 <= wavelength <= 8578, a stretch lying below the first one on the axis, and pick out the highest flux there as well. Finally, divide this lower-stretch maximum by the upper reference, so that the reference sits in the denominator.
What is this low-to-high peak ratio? 0.98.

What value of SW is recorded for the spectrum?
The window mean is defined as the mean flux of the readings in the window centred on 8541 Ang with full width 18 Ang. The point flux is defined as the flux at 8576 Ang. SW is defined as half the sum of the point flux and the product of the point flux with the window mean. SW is 91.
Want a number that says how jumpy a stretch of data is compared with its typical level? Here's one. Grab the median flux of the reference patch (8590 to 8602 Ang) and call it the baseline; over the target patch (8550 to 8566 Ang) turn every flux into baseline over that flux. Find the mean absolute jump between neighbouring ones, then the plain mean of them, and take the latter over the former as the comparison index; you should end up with 32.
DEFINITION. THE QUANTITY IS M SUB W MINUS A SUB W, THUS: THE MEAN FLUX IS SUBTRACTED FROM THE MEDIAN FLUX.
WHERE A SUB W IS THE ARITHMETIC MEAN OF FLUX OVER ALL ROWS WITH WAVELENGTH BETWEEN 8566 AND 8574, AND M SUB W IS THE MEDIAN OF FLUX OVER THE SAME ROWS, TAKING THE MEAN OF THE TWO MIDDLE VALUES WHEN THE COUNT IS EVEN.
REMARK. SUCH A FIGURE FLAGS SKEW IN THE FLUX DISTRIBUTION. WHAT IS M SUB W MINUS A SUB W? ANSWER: -0.02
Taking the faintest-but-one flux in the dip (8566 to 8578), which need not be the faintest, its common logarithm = 1.11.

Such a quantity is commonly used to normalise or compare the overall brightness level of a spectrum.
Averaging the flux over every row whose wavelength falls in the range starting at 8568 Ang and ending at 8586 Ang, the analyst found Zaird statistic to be 13.1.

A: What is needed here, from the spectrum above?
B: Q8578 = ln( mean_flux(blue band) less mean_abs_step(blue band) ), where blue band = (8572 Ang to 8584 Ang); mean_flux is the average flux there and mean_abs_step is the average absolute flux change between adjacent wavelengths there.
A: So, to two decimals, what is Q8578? 2.53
